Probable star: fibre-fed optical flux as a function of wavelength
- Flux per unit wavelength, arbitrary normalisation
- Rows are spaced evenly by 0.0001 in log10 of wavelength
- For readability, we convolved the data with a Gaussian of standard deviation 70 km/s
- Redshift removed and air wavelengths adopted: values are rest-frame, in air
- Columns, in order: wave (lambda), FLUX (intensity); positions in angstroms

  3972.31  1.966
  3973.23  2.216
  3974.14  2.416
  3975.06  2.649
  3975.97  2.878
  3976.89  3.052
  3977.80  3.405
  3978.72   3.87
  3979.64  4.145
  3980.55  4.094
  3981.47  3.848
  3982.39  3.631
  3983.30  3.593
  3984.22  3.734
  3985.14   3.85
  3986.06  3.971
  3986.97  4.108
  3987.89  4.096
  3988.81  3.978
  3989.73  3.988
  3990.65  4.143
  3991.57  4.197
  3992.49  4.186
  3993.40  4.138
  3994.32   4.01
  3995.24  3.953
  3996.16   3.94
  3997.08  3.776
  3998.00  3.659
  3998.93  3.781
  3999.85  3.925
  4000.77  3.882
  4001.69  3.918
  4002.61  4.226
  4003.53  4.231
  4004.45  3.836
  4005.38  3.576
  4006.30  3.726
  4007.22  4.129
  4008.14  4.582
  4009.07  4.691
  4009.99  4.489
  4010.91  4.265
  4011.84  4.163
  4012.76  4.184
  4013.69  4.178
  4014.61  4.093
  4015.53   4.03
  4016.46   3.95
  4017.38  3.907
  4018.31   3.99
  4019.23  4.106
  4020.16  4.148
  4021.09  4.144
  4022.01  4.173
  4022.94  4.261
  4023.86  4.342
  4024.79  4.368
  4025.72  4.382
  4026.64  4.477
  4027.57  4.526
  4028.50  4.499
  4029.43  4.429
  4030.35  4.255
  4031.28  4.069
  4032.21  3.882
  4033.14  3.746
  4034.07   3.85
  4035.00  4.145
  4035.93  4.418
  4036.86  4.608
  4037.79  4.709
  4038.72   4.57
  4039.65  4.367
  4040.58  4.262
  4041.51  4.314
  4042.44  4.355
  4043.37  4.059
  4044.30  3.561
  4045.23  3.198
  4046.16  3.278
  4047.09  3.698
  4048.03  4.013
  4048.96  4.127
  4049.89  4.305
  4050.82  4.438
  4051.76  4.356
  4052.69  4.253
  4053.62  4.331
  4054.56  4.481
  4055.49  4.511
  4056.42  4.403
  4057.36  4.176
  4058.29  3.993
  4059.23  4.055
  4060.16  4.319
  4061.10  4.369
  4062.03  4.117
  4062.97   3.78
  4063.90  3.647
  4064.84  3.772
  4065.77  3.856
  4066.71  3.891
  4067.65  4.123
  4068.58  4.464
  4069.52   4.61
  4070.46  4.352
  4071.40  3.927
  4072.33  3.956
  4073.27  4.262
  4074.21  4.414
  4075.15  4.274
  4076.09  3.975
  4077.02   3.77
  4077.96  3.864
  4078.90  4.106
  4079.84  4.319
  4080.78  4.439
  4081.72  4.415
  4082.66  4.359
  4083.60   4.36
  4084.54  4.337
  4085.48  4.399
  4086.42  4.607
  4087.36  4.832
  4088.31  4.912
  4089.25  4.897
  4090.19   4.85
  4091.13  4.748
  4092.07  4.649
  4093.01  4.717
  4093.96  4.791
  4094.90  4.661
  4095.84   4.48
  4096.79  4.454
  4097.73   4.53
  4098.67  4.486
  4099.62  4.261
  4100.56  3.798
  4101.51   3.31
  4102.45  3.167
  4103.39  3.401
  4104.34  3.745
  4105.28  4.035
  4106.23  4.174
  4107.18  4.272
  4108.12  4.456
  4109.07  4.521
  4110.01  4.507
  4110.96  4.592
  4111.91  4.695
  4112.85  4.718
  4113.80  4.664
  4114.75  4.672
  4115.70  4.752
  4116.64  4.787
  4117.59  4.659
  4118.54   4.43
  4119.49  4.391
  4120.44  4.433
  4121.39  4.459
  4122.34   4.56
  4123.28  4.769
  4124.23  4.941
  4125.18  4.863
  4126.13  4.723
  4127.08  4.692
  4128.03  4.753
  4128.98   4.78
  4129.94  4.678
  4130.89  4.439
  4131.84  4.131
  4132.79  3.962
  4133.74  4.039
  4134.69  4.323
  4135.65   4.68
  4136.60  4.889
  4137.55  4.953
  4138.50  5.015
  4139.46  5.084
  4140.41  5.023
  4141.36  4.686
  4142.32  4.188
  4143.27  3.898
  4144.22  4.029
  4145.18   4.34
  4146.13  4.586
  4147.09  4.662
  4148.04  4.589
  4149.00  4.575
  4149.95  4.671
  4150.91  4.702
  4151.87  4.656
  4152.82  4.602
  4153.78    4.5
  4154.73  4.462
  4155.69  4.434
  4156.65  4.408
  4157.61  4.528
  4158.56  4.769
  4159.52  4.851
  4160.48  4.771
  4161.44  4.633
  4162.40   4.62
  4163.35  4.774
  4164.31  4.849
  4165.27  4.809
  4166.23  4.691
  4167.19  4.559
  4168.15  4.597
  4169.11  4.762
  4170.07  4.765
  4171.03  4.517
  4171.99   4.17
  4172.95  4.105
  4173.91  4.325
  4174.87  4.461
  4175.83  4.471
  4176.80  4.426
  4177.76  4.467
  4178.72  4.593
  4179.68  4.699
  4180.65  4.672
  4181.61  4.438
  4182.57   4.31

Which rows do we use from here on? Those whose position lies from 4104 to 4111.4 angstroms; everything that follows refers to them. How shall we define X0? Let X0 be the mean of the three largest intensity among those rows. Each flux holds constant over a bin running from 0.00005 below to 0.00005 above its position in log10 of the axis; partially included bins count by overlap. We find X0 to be 4.5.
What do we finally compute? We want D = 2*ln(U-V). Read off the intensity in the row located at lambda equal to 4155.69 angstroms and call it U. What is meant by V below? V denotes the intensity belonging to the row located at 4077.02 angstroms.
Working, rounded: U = 4.434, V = 3.77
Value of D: -0.82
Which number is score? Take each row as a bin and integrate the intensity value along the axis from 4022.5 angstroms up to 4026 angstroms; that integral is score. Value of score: 15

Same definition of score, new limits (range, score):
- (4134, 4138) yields 19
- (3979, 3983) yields 16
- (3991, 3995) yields 17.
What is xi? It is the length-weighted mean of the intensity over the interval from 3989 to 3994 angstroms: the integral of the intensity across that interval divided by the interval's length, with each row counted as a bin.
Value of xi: 4.12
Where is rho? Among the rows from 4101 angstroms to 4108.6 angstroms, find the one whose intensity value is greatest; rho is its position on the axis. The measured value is 4108.12 angstroms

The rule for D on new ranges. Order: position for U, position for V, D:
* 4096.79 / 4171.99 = -2.52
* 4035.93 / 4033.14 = -0.79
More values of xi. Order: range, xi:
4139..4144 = 4.55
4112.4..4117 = 4.72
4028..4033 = 4.20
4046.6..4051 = 4.09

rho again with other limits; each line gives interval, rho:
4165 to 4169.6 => 4165.27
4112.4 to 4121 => 4116.64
